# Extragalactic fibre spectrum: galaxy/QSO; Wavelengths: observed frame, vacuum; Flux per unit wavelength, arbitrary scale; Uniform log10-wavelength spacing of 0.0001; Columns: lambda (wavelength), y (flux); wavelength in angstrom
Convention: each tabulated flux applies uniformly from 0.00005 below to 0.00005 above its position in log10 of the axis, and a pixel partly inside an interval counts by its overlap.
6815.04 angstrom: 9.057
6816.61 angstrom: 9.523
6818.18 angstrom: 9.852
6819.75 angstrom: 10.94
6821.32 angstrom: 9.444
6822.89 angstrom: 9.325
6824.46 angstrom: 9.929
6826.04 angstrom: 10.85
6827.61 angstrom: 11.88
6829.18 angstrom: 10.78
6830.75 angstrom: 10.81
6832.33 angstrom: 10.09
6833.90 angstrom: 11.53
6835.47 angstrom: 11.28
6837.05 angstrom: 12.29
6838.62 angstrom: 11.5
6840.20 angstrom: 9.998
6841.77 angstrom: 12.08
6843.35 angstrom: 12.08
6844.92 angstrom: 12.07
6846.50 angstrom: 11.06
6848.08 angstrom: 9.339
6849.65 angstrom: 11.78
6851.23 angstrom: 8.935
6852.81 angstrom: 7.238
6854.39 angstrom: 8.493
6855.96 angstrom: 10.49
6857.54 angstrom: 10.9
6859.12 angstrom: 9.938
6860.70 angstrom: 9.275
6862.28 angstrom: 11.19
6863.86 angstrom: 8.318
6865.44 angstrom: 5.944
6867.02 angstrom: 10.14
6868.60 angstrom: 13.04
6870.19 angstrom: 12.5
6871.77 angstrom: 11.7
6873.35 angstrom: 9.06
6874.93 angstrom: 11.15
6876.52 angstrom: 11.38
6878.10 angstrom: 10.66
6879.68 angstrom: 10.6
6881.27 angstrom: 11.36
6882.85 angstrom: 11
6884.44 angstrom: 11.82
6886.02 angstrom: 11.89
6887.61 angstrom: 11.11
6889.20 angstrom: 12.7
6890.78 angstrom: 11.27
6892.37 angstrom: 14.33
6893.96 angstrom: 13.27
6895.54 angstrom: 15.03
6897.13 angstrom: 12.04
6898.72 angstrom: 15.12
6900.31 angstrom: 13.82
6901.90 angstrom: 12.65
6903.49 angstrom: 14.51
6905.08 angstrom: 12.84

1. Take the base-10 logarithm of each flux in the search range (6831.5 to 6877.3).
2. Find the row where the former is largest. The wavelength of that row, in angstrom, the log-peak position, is 6868.60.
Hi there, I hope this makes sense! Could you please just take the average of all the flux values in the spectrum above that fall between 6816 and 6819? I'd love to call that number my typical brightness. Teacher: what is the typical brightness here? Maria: 9.7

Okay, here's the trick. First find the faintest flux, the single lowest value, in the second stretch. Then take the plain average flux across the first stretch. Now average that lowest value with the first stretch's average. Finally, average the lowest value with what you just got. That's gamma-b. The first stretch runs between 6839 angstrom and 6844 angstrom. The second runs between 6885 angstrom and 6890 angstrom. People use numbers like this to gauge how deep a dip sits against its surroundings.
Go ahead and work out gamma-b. 11.2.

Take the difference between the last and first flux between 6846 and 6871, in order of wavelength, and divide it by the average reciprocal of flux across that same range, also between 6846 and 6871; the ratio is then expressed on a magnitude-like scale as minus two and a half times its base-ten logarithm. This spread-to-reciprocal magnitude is -2.8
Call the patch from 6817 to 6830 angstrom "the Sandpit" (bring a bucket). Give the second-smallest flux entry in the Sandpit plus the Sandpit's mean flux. 19.8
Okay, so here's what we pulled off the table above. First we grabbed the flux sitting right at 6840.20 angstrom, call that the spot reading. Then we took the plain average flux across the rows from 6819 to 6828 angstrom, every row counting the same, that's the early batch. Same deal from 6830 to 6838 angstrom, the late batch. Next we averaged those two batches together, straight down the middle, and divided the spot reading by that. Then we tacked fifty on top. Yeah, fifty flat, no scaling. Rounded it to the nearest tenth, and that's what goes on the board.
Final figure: 50.9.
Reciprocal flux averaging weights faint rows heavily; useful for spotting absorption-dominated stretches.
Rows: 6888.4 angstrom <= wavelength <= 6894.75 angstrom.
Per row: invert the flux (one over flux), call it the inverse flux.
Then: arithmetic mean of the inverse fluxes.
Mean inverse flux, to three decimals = 0.078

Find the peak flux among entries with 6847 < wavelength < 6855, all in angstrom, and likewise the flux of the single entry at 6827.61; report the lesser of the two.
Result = 11.8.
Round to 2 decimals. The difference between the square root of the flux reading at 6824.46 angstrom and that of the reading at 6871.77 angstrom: -0.27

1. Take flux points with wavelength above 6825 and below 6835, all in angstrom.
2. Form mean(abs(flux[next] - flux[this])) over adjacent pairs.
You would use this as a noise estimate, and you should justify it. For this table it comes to 0.86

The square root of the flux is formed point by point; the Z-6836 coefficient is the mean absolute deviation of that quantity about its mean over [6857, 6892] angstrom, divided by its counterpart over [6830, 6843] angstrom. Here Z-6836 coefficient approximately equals 1.7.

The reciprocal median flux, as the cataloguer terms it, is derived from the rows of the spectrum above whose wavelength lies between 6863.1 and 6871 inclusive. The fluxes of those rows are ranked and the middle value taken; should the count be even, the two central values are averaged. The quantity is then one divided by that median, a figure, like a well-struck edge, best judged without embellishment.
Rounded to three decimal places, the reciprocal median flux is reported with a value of 0.099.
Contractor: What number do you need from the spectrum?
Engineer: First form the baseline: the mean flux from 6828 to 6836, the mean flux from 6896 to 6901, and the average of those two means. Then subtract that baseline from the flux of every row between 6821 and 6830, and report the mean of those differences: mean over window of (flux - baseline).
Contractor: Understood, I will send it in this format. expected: -1.9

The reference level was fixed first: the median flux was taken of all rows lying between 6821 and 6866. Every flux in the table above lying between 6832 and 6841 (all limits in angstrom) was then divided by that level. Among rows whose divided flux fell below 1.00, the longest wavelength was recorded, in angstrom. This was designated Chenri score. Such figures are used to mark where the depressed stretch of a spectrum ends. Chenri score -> 6840.20 angstrom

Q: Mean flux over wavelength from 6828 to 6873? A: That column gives 10.5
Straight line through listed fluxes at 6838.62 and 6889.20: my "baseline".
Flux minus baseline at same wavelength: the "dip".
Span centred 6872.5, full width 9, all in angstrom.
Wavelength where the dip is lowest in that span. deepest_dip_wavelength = 6873.35 angstrom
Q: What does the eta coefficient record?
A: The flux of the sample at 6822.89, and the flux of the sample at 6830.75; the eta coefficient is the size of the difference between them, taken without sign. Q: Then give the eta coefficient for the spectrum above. 1.5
